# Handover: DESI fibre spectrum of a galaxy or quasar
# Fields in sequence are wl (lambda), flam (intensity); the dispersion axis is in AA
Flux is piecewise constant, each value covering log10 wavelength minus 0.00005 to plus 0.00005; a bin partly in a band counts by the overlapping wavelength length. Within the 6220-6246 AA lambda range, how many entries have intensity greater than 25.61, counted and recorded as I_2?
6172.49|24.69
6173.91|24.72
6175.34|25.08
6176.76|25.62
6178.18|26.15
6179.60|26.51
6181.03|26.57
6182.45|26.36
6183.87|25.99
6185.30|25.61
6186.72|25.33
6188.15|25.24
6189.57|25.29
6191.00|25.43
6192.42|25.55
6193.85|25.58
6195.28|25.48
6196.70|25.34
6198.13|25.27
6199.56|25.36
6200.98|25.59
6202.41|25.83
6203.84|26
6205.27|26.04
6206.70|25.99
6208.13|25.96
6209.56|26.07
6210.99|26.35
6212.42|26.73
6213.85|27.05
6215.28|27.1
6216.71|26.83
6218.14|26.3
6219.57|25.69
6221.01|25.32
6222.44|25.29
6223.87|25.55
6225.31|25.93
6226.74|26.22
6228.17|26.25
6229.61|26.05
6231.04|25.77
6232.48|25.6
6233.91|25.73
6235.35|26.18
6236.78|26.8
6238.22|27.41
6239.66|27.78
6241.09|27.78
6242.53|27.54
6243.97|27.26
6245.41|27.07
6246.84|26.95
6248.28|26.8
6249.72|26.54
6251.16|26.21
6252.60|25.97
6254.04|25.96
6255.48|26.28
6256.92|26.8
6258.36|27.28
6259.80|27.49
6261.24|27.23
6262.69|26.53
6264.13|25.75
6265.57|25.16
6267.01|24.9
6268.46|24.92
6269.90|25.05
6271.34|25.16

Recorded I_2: 14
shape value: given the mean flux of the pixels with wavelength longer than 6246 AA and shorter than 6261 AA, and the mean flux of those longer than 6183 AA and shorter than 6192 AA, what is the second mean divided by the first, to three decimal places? 0.957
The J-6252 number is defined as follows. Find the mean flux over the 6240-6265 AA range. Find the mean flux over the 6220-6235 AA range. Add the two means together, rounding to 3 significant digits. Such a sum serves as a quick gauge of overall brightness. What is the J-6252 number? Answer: 52.6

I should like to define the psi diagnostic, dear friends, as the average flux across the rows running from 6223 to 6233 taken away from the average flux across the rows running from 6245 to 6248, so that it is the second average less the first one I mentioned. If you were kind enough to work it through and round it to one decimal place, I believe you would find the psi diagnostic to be 1.1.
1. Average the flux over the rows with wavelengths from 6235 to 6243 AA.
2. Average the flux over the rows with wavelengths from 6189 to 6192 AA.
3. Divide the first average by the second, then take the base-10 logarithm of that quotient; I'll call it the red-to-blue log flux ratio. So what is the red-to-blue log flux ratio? 0.031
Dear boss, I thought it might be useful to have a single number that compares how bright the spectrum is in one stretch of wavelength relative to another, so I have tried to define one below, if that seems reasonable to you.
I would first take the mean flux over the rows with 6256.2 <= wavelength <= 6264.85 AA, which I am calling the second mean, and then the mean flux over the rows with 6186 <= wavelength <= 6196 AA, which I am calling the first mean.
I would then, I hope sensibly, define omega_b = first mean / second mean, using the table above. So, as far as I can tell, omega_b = 0.947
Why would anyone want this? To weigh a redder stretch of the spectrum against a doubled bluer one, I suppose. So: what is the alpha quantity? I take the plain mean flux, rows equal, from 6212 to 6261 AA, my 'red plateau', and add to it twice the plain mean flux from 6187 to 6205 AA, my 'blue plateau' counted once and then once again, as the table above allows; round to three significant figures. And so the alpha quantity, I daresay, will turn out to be 77.5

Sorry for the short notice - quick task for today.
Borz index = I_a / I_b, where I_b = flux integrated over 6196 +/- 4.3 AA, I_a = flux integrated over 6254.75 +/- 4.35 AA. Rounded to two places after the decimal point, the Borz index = 1.05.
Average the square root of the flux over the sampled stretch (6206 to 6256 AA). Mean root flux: 5.139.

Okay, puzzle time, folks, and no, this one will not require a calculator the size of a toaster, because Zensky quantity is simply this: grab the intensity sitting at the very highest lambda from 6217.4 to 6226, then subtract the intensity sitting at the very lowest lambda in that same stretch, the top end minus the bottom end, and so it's -0.37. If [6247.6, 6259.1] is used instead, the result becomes 0.48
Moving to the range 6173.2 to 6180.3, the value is 1.79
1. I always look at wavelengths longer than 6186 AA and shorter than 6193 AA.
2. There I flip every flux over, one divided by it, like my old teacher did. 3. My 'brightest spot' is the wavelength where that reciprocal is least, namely 6192.42 AA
